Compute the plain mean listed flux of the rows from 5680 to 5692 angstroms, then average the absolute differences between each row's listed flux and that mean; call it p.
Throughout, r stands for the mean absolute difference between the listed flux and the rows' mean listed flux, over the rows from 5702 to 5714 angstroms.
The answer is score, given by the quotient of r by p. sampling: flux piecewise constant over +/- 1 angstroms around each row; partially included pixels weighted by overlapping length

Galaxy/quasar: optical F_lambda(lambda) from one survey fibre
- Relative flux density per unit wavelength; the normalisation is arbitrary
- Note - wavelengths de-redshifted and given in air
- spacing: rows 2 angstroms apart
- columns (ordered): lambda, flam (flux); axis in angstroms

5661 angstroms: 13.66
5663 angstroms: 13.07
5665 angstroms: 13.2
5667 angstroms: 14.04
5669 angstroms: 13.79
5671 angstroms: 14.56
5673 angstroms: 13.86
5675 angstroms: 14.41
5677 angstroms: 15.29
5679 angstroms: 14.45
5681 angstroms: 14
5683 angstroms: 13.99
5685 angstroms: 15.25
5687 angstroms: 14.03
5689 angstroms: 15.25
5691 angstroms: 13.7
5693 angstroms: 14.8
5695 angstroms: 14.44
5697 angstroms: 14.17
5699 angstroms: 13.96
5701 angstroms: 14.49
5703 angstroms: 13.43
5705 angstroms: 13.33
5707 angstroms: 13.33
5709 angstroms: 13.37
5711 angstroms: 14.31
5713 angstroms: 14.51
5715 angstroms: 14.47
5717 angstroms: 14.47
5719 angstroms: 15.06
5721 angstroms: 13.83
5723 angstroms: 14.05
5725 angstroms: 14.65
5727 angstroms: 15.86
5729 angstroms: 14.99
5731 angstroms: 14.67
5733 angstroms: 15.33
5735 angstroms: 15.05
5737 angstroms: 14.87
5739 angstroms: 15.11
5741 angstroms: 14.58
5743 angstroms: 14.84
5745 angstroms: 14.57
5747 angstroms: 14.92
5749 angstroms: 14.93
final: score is 0.79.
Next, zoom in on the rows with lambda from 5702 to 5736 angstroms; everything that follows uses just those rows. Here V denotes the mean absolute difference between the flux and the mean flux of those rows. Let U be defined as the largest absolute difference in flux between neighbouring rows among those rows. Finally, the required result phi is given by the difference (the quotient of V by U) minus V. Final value -0.11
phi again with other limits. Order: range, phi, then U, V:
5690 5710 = -0.04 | 1.10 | 0.47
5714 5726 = -0.06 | 1.23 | 0.32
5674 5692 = -0.18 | 1.55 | 0.52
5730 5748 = 0.10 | 0.66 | 0.20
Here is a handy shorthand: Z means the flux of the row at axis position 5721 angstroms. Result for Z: 13.83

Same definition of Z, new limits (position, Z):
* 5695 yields 14.44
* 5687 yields 14.03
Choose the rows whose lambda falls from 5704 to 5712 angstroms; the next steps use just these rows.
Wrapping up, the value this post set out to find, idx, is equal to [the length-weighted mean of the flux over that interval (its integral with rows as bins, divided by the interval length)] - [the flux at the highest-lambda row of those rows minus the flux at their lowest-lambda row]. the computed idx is 12.6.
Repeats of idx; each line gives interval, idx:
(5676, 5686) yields 14.6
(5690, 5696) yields 13.6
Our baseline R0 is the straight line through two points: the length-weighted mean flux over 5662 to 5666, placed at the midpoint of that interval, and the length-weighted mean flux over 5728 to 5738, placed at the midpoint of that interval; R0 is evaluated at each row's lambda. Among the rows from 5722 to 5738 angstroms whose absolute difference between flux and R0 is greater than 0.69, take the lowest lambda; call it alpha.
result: 5727 angstroms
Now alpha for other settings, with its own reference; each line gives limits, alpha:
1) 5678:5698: 5679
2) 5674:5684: 5675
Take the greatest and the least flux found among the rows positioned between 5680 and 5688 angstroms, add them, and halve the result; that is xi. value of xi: 14.6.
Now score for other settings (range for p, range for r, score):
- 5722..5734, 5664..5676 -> 0.77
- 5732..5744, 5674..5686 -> 2.35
